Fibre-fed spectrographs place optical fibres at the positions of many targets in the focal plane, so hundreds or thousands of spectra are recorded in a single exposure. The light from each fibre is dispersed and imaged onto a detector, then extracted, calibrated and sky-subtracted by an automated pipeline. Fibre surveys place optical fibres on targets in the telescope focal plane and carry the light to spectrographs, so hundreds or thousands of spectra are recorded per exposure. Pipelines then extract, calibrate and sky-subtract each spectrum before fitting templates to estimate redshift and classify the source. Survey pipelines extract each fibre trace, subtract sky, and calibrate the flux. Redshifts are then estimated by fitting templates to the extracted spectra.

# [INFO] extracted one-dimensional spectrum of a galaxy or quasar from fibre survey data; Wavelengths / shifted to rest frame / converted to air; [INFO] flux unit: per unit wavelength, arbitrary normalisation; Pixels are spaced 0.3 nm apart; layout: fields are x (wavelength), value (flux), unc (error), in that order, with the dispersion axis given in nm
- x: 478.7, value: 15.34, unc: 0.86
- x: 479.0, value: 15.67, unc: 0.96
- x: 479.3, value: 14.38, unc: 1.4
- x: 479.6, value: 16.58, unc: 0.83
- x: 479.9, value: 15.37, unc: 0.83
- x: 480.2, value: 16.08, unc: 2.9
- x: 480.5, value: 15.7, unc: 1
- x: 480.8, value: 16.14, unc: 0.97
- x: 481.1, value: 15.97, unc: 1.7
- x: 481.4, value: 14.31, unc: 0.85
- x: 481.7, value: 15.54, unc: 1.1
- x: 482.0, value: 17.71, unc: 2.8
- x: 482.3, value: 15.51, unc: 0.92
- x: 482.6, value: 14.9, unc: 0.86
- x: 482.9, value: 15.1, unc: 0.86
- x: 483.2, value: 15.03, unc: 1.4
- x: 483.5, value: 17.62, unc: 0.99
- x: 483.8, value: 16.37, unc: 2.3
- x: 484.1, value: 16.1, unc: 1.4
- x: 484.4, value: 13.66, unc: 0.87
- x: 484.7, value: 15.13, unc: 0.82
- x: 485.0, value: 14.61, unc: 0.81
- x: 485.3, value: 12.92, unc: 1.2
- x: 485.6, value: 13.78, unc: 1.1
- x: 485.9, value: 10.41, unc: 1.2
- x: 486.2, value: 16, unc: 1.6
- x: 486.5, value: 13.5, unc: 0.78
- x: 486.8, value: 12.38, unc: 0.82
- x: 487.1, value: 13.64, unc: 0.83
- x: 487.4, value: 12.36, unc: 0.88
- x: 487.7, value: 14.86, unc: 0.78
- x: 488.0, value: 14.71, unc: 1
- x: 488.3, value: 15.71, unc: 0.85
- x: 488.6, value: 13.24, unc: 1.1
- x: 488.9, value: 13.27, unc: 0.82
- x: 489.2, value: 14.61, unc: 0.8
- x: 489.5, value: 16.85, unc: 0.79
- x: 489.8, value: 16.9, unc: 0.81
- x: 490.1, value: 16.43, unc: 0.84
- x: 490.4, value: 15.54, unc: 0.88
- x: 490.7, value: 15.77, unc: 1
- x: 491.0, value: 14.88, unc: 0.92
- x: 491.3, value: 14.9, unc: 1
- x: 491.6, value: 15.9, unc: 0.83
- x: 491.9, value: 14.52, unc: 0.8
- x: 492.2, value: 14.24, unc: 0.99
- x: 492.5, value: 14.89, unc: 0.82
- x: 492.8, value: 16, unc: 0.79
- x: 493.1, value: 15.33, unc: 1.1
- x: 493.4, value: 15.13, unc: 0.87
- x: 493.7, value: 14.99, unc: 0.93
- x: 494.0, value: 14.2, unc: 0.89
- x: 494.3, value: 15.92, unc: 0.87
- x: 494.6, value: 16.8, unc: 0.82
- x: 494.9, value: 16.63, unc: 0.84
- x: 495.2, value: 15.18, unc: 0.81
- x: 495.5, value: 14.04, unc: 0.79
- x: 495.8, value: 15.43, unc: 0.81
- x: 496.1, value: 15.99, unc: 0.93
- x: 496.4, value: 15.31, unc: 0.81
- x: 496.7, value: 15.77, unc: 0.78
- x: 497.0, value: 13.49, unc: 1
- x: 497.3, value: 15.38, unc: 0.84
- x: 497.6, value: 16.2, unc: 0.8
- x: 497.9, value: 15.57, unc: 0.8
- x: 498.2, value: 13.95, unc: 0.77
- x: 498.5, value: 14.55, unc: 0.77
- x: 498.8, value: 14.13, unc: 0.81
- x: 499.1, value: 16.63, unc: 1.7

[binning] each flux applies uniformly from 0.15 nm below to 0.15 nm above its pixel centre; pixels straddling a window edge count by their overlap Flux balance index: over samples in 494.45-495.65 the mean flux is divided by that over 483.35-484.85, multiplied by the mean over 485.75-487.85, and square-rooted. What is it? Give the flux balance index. 3.63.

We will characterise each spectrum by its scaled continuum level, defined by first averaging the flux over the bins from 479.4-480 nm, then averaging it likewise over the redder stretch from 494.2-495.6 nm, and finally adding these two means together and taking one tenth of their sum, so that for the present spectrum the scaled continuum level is 3.17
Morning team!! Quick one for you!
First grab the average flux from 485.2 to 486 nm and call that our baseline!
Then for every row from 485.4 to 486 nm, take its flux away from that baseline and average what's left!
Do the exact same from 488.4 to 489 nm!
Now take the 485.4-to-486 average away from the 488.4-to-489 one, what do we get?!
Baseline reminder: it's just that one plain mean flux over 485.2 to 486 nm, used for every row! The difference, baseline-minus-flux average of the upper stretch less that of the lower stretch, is -1.2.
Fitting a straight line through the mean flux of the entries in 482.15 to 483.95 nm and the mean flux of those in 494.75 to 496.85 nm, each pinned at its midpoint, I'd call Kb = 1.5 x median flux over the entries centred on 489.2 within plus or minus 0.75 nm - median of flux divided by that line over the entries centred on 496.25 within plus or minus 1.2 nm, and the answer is 20.9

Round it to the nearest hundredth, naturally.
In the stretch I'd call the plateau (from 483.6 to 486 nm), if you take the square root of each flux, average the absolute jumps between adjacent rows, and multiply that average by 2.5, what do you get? 0.52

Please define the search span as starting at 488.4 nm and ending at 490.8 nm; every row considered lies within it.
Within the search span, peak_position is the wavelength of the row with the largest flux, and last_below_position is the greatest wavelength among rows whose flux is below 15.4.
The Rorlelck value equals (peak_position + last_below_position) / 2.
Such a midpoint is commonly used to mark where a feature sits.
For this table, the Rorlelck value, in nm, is 489.50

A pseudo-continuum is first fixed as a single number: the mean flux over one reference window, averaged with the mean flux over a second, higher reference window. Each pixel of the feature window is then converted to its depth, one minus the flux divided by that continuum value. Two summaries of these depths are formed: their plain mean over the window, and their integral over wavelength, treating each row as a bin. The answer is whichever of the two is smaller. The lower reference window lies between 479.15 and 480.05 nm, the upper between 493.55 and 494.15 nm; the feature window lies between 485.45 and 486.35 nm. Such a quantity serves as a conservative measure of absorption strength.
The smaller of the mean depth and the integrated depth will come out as 0.10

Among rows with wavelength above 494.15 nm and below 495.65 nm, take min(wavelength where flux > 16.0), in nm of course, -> 494.6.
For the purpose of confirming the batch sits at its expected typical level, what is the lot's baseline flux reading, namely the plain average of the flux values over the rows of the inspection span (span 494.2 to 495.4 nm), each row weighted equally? 16.1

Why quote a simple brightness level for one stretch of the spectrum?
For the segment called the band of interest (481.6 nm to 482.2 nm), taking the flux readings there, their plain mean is 16.6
